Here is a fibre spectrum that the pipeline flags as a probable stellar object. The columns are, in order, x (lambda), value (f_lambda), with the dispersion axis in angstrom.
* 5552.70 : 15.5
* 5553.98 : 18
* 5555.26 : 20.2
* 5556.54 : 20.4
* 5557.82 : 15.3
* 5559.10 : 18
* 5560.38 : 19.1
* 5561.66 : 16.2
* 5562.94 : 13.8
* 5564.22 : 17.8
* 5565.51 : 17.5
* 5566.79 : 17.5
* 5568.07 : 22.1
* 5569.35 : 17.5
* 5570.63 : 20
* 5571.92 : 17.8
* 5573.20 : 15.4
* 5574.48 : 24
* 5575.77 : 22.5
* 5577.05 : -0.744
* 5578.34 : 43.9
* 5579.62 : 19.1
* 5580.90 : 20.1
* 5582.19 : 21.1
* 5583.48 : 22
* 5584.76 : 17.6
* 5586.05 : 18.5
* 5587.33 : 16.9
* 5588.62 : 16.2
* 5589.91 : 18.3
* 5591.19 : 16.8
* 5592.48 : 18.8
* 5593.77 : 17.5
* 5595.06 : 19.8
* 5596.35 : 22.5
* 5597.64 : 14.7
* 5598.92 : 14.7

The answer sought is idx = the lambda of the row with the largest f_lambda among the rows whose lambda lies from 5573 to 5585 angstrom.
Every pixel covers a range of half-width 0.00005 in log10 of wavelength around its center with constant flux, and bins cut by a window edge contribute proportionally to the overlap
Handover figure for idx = 5578.34 angstrom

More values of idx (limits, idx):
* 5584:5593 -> 5592.48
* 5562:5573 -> 5568.07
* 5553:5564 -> 5556.54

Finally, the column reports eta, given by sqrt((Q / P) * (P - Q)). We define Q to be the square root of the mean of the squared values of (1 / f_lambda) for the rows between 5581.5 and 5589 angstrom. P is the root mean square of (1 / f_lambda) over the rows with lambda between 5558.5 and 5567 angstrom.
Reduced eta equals 0.067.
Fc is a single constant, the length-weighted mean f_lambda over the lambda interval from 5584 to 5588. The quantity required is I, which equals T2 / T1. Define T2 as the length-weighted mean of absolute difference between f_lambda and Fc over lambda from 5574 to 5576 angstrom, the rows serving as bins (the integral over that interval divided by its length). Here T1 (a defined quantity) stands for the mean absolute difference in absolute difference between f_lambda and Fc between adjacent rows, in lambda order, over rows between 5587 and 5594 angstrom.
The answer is 9.0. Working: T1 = 1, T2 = 5.5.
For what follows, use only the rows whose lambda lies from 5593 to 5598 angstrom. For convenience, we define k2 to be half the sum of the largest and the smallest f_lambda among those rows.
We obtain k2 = 18.6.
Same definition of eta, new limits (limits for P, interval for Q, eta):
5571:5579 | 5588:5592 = 0.229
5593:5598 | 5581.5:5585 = 0.071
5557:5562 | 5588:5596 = 0.051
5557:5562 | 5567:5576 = 0.079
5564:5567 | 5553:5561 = 0.044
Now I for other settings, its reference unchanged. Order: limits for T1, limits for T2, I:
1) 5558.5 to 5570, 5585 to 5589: 0.5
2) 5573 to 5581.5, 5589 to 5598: 0.2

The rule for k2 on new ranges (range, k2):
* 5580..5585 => 19.8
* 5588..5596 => 18.0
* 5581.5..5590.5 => 19.1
